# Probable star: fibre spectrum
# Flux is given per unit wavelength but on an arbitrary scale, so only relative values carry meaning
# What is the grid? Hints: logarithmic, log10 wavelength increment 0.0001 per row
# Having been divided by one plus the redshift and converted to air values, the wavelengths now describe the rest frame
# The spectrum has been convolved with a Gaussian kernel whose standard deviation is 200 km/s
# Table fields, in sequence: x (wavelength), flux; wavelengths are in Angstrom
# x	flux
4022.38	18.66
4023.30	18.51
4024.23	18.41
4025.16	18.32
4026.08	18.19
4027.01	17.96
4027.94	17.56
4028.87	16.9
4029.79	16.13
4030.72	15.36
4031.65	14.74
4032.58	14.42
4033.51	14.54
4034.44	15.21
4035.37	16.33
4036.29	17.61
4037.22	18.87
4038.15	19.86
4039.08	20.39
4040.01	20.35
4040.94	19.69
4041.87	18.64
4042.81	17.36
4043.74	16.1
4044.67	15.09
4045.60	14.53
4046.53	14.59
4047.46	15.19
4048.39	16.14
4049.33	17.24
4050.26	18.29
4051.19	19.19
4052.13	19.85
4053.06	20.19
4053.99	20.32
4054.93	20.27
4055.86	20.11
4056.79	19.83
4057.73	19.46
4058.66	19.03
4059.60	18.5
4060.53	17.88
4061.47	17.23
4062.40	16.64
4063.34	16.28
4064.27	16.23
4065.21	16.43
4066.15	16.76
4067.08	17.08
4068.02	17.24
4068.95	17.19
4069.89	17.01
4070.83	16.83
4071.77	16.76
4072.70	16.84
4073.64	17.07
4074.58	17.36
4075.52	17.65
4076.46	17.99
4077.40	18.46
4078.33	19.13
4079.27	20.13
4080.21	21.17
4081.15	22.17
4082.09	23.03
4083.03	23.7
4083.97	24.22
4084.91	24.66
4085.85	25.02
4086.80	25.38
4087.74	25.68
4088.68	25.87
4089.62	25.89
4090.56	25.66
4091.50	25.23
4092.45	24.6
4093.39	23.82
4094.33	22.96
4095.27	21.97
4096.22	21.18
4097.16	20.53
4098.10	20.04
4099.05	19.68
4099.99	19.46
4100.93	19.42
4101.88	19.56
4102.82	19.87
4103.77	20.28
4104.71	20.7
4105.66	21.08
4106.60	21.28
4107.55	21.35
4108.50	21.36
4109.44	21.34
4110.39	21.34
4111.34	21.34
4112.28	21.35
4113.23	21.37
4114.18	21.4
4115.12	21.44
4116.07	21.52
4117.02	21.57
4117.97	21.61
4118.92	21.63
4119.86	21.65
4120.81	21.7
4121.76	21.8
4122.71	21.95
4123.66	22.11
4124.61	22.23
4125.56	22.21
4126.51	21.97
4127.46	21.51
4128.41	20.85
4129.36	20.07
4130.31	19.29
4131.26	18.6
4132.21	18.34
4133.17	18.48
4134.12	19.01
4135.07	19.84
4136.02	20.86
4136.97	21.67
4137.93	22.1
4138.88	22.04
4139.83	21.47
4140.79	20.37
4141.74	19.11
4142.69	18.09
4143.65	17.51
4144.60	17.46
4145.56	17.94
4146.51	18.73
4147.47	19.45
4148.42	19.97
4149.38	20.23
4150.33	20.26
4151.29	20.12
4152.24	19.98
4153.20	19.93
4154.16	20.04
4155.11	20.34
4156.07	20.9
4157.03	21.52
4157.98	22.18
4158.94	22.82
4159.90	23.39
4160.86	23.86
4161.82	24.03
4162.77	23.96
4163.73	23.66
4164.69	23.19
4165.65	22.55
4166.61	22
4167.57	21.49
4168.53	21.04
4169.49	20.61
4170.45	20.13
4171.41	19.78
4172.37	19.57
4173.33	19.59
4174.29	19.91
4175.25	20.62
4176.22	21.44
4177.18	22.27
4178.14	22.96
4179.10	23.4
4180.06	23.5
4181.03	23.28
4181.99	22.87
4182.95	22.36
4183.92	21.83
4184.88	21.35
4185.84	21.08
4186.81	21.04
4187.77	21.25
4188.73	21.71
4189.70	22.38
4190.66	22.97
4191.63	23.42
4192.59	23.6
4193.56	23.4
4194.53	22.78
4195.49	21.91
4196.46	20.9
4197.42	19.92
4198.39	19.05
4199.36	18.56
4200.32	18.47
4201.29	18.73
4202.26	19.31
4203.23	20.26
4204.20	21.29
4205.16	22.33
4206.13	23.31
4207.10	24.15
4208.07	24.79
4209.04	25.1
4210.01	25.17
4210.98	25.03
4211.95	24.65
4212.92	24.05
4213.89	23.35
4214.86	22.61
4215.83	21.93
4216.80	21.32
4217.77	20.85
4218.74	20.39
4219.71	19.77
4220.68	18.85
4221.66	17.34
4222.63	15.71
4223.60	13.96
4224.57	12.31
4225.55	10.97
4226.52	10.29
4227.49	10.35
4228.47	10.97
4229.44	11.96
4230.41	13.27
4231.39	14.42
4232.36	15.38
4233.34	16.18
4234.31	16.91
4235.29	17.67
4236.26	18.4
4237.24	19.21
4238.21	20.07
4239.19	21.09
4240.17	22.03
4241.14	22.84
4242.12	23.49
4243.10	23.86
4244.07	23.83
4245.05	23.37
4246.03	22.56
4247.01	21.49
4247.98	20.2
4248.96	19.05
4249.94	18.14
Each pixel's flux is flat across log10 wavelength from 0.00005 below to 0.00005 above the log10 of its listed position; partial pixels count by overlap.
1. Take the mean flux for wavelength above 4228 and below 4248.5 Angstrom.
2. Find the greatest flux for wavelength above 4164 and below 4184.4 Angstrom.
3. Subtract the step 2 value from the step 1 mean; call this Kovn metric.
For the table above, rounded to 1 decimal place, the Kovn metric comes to -4.5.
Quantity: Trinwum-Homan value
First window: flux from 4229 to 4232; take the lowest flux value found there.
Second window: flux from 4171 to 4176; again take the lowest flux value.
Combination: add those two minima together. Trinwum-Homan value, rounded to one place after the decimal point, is 31.5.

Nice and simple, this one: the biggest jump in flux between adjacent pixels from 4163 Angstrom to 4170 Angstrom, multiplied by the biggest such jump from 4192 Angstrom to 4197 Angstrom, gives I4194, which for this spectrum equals 0.65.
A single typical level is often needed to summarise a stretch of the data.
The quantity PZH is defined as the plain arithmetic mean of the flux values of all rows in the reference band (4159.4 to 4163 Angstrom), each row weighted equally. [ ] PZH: 23.8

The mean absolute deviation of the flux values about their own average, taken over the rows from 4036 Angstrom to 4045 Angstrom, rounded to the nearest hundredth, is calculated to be 1.48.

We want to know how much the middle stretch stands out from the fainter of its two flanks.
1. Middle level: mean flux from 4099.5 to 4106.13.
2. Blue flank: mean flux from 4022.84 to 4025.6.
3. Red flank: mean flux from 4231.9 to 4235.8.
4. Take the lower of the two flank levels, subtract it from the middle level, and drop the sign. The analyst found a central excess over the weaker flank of 3.5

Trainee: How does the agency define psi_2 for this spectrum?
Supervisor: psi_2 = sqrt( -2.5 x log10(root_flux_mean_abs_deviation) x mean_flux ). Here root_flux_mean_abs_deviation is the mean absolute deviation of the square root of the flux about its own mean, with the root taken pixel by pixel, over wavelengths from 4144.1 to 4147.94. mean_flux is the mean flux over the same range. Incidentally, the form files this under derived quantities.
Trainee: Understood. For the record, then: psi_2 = 7.1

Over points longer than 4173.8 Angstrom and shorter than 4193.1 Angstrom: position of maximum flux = 4192.59 Angstrom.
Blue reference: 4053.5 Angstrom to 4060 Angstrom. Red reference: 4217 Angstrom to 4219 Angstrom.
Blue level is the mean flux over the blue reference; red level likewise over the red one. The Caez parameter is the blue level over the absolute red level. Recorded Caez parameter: 0.95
